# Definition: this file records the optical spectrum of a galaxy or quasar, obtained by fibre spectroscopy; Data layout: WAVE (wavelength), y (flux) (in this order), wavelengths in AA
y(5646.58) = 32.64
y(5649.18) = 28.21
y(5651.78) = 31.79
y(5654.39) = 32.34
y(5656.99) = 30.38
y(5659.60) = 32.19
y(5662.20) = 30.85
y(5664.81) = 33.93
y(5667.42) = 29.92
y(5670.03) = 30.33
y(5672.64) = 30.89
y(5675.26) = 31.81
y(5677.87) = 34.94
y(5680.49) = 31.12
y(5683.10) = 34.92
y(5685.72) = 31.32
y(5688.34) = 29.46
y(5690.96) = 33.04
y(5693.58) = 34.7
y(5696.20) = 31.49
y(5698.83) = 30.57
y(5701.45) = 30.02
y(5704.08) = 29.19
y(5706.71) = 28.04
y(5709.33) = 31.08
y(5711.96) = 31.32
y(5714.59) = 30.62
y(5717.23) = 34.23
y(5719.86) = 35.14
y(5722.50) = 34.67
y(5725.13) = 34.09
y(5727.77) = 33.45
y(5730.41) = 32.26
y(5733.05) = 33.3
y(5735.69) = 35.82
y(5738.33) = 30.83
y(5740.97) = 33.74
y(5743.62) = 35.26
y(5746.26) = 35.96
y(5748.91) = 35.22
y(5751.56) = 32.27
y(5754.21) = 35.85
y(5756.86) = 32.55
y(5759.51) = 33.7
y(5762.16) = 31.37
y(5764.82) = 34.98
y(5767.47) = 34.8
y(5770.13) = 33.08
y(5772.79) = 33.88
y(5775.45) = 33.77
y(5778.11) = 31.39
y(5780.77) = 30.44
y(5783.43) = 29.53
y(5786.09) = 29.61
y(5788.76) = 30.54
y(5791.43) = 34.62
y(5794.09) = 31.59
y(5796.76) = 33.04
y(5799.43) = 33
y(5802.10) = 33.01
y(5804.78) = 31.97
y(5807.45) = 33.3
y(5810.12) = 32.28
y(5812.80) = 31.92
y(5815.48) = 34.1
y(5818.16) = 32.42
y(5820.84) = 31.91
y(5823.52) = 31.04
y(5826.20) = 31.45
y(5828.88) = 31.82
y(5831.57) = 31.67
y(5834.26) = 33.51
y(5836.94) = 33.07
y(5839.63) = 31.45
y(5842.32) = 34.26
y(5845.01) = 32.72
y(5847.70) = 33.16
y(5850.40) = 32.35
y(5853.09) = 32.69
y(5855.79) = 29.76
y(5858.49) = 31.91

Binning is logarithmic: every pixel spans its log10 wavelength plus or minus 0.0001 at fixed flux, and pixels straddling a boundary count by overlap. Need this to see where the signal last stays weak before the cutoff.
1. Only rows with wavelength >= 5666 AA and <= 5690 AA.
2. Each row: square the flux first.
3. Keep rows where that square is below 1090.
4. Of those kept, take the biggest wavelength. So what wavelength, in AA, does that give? 5688.34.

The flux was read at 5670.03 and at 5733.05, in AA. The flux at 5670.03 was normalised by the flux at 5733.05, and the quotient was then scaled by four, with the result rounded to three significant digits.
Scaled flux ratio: 3.64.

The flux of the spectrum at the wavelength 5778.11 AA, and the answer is 31.39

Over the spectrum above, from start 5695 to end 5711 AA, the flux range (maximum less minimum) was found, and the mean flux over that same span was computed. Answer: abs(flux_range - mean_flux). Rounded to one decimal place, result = 26.6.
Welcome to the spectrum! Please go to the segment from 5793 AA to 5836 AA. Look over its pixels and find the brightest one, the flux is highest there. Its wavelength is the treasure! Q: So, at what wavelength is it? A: 5815.48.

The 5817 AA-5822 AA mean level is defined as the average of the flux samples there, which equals 32.2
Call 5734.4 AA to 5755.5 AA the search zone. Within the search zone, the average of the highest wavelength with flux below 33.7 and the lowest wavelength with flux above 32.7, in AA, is 5743.6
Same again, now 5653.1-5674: 5668.7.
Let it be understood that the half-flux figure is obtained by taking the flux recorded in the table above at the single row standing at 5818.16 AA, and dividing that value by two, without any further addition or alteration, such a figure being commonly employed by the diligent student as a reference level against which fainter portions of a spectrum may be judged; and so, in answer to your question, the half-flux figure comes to 16.2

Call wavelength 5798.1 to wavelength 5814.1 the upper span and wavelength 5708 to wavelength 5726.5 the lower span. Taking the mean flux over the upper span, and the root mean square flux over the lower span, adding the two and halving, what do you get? 32.8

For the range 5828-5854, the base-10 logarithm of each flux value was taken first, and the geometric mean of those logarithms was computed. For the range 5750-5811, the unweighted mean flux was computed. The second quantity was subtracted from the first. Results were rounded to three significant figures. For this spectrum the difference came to -31.1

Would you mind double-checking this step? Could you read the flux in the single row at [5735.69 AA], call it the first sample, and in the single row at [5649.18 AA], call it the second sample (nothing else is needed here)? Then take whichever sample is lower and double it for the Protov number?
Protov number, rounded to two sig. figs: 56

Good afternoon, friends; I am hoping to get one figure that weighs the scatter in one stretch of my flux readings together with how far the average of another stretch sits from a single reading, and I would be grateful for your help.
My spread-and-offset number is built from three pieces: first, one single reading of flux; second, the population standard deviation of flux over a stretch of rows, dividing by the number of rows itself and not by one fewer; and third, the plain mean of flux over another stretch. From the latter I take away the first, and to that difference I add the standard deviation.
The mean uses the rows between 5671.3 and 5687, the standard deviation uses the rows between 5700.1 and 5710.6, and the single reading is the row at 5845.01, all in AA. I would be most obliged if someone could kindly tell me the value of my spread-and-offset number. 0.9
